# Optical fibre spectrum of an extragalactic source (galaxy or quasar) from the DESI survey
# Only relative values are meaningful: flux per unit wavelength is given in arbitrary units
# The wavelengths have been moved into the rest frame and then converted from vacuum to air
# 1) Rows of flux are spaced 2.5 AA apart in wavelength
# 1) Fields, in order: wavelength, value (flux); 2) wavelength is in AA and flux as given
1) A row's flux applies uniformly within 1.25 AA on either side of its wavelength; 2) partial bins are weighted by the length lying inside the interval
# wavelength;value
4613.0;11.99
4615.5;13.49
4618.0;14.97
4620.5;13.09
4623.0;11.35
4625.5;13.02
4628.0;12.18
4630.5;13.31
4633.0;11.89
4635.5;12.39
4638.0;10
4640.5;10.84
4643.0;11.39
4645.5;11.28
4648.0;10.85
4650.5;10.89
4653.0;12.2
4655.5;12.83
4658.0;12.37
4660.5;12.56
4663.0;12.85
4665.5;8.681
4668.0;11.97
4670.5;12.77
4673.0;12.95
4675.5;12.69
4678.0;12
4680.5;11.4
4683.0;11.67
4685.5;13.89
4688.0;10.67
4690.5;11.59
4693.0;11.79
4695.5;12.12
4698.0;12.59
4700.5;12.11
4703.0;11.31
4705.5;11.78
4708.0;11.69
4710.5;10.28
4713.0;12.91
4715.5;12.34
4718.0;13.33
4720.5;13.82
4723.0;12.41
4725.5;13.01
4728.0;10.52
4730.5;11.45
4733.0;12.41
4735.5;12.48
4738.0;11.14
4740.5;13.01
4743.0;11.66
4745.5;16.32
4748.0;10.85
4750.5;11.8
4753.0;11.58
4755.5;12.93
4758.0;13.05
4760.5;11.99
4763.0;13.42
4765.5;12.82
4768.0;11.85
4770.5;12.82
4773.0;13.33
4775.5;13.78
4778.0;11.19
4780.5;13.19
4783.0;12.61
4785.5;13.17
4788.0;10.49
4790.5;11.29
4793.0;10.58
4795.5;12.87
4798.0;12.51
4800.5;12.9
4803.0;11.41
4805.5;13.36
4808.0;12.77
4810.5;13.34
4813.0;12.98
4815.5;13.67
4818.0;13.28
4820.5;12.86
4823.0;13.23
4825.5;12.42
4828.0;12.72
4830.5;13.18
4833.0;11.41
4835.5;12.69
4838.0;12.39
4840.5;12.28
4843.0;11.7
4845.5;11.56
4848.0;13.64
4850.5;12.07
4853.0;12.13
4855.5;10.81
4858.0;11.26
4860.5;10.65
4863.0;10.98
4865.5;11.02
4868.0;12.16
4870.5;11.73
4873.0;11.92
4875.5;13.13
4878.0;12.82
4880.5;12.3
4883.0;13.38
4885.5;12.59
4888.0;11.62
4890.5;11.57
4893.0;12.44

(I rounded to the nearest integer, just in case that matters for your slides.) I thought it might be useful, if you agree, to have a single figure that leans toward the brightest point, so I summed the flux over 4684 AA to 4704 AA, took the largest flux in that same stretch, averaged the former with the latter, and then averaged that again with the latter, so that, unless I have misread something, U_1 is 34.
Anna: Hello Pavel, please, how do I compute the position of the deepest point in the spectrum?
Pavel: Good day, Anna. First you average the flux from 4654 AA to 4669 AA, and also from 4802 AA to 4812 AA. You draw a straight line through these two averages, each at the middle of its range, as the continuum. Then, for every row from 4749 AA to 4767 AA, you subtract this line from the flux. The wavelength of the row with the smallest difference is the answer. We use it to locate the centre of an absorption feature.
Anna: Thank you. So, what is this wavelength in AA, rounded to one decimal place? 4753.0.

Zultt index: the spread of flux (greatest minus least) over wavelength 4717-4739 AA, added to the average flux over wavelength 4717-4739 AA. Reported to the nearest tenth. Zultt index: 15.6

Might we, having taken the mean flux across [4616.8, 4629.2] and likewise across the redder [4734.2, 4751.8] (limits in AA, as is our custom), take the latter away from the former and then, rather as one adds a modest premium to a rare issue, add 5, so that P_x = 5.5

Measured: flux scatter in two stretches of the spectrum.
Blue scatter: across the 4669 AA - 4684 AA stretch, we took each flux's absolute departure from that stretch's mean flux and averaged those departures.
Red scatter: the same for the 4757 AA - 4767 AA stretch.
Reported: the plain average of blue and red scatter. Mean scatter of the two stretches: 0.5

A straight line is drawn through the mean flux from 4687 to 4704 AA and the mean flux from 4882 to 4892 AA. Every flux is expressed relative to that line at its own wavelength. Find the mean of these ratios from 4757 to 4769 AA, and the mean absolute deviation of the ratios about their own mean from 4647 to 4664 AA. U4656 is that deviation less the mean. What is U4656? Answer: -1.00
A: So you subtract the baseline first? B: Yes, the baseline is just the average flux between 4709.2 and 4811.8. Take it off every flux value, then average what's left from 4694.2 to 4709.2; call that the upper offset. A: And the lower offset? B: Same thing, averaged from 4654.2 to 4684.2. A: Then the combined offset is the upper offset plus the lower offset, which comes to -0.83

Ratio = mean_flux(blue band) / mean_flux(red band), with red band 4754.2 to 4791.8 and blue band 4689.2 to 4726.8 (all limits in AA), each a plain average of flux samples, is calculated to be 0.97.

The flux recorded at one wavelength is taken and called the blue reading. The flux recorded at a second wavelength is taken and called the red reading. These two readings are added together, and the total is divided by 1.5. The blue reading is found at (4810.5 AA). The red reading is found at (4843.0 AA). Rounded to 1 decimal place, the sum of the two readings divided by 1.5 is 16.7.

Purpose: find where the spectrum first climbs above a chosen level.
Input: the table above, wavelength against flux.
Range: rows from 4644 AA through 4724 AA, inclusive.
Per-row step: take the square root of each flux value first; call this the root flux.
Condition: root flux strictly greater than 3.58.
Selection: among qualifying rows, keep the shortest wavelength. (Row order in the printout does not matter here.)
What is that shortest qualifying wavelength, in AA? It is 4655.5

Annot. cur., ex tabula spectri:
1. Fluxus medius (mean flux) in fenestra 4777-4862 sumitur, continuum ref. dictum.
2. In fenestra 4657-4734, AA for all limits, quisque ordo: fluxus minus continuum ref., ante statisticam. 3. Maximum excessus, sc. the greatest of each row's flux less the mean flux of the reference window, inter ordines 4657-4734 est 1.6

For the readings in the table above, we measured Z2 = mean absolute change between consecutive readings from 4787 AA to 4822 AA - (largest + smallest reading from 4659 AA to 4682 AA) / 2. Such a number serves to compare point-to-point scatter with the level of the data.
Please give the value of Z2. -10.0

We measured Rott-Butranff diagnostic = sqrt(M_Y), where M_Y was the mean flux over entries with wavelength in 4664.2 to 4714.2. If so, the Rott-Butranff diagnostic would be 3.44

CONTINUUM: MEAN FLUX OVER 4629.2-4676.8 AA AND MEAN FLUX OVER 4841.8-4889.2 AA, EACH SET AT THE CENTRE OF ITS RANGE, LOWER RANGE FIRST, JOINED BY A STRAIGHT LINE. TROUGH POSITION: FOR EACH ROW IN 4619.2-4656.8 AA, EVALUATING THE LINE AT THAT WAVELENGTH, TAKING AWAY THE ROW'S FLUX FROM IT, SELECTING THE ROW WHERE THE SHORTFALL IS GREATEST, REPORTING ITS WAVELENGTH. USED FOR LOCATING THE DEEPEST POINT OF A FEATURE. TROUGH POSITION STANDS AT 4638.0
